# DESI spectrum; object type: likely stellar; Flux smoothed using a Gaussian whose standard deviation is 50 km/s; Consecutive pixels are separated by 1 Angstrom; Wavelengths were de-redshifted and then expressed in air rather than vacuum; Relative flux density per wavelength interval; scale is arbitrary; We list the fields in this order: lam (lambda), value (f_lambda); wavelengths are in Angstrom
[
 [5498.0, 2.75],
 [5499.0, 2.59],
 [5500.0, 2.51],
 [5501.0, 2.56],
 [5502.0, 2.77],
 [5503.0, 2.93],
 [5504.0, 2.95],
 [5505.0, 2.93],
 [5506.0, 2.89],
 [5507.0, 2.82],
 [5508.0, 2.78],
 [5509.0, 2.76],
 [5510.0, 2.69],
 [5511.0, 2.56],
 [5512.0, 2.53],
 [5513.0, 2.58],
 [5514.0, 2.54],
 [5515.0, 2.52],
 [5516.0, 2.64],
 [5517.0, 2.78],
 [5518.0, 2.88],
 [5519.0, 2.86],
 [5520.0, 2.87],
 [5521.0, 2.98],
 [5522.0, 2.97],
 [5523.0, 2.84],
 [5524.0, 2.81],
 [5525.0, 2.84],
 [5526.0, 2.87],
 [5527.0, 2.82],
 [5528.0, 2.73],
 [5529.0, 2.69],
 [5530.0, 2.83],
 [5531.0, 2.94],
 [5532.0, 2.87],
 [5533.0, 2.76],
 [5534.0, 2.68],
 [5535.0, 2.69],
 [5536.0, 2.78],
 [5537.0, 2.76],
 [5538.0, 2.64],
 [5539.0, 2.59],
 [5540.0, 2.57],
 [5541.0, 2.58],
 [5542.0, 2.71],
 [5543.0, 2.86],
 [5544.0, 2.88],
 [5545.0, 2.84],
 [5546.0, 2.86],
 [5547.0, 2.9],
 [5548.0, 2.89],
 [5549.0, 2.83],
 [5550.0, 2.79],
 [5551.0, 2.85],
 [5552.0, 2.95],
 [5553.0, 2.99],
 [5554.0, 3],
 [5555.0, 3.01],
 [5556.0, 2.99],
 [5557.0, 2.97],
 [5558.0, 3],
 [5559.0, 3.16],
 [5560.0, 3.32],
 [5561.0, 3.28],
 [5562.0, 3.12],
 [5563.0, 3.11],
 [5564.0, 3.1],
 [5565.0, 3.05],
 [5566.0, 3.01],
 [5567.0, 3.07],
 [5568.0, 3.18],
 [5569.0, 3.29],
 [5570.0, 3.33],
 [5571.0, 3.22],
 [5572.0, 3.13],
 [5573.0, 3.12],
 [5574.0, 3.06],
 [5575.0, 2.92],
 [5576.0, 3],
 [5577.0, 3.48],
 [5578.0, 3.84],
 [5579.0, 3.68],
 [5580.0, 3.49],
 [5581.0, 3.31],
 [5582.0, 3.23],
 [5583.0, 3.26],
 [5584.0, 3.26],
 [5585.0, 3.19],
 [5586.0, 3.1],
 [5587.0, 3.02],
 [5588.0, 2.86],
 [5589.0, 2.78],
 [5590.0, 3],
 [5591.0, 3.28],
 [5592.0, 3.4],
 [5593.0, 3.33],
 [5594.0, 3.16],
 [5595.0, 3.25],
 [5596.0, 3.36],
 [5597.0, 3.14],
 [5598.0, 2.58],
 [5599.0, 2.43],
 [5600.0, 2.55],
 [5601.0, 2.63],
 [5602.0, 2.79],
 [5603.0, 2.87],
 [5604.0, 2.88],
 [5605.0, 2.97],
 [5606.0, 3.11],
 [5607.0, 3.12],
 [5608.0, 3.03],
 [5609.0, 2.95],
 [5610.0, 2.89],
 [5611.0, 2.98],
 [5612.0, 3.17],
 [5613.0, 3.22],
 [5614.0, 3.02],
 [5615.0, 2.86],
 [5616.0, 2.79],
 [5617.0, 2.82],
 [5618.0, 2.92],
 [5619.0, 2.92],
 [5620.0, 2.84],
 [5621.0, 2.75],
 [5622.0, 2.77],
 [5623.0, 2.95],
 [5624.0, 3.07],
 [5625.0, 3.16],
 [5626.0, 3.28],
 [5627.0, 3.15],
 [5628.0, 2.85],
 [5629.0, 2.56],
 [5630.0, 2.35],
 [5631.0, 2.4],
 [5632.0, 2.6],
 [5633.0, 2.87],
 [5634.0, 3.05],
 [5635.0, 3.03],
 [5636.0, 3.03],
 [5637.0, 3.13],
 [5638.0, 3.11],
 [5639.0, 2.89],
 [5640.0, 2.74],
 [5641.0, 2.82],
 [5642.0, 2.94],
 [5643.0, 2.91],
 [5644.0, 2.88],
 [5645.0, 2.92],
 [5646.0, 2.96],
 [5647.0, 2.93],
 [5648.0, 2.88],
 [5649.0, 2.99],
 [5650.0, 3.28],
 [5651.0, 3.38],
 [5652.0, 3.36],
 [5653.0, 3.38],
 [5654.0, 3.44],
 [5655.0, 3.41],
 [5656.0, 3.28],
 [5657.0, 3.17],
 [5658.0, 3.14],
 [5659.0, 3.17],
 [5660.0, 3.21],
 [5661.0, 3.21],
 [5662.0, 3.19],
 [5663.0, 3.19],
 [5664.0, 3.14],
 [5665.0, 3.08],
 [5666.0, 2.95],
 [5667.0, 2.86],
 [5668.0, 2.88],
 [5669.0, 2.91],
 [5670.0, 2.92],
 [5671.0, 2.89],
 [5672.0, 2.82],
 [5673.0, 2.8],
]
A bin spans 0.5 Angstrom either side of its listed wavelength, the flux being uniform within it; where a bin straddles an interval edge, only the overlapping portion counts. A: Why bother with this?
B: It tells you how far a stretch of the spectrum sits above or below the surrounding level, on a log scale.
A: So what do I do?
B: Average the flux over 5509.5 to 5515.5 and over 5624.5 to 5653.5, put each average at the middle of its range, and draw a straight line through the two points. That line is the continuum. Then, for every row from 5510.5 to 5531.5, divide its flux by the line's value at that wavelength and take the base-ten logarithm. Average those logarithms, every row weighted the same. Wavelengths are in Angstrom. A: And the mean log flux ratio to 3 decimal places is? 0.027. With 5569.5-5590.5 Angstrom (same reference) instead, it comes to 0.061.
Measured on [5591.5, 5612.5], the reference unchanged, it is 0.018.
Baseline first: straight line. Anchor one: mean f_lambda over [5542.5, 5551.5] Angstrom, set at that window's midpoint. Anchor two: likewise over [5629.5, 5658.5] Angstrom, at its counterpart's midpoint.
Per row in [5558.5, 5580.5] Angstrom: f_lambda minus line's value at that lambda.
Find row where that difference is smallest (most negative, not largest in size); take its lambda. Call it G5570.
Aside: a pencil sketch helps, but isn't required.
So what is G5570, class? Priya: 5575.0 Angstrom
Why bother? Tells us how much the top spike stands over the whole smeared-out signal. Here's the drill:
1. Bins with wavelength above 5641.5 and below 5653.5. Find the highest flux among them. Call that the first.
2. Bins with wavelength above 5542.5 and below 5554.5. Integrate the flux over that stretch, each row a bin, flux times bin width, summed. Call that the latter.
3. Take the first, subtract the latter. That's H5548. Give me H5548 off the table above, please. -31.3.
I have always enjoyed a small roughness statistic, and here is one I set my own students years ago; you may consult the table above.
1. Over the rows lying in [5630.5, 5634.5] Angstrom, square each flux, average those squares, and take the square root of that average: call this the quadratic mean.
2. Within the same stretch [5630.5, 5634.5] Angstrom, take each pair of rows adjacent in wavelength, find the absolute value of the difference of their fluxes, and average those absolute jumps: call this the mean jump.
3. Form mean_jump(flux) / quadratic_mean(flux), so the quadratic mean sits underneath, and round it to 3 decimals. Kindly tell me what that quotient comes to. 0.079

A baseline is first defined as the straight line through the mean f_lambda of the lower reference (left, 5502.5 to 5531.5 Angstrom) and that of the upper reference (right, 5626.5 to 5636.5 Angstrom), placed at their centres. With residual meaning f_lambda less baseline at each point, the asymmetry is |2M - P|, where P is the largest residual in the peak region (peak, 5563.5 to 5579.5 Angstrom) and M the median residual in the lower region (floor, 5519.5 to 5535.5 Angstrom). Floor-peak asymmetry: 1.0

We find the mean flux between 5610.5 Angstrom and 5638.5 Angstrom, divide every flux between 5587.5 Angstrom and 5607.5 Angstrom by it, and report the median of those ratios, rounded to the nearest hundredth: 1.02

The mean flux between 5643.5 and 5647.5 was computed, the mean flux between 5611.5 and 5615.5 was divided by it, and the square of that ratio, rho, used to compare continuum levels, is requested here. 1.10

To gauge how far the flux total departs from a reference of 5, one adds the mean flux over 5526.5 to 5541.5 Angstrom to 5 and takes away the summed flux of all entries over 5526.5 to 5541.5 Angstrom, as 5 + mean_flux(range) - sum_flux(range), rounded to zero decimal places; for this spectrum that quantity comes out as -33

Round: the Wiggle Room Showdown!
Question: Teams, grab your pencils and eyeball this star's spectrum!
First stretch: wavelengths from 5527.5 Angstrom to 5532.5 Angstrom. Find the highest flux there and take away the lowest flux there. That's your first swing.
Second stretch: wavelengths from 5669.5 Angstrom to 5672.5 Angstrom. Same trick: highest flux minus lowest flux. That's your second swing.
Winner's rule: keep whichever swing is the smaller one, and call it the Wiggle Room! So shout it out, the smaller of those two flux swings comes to 0.10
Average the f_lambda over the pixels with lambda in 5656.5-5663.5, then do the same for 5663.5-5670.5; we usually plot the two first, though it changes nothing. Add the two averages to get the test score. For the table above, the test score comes 6.1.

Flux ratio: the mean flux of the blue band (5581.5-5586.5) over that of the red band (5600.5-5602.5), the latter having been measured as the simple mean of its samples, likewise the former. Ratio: 1.18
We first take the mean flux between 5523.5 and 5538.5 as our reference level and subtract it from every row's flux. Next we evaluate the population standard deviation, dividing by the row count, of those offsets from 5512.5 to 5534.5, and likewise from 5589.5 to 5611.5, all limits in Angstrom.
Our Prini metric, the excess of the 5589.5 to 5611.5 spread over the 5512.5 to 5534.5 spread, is 0.14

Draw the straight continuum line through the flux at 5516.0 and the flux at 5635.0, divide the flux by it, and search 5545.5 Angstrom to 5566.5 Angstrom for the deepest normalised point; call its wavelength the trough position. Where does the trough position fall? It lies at 5550.0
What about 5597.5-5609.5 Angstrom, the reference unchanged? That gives 5599.0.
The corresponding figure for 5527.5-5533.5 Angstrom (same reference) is 5529.0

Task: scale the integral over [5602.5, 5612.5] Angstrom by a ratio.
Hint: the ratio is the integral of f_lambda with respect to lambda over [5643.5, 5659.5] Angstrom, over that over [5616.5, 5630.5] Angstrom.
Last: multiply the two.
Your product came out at 38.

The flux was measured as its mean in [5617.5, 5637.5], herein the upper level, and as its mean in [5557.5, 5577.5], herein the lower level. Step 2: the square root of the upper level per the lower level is 0.96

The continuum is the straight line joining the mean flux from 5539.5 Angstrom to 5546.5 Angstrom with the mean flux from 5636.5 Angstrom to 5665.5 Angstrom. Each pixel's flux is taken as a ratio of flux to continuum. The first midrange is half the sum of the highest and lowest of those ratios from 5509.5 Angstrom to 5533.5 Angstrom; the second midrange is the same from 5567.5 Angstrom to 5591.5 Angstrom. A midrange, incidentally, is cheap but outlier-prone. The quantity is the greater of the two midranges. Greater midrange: 1.15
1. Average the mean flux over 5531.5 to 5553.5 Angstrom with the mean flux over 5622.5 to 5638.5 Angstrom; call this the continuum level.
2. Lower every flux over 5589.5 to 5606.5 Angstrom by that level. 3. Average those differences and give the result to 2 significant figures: 0.14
